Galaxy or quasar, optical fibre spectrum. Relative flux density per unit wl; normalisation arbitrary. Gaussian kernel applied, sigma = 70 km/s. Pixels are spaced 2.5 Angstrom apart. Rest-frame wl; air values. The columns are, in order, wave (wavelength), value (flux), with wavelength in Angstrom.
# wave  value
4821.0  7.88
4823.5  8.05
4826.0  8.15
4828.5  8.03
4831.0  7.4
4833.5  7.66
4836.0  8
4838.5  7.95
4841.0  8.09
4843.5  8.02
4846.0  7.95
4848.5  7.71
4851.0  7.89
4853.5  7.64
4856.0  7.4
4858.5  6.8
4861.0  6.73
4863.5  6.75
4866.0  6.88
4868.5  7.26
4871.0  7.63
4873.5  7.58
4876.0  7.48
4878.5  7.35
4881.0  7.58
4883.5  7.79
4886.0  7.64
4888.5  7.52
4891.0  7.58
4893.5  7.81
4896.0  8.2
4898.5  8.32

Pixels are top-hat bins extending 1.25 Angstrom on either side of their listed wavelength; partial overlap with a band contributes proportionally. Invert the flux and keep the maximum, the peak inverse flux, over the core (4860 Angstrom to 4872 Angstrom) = 0.149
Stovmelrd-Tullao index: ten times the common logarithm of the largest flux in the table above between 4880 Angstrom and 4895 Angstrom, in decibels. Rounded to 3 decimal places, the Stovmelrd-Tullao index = 8.927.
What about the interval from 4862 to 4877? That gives 8.825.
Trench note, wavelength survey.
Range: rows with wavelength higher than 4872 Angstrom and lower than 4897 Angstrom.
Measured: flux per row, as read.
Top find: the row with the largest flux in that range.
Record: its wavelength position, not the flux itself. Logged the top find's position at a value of 4896.0 Angstrom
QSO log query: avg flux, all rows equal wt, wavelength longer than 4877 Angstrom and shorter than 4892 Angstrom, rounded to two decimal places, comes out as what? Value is 7.58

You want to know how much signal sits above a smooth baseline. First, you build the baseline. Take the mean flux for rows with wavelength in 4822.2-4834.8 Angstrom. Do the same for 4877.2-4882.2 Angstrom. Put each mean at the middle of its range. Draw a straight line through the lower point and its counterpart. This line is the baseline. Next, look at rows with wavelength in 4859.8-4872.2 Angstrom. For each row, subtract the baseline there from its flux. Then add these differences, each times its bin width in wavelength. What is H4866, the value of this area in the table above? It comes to -6.5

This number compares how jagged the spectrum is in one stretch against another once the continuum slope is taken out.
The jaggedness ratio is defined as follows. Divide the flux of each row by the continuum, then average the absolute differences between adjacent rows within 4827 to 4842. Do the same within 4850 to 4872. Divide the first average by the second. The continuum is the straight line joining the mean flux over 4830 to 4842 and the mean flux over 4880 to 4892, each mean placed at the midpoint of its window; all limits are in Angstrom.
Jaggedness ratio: 1.1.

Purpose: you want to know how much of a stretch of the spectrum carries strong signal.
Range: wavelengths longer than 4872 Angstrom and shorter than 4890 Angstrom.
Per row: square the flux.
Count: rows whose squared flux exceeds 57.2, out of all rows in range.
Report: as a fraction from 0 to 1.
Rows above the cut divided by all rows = 0.6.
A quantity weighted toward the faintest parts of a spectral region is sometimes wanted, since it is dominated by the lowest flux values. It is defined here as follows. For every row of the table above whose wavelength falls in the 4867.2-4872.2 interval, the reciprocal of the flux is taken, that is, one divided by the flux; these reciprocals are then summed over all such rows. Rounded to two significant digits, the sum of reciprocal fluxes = 0.27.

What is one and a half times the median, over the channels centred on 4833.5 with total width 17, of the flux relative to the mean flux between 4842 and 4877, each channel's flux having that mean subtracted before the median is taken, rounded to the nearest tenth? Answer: 0.9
